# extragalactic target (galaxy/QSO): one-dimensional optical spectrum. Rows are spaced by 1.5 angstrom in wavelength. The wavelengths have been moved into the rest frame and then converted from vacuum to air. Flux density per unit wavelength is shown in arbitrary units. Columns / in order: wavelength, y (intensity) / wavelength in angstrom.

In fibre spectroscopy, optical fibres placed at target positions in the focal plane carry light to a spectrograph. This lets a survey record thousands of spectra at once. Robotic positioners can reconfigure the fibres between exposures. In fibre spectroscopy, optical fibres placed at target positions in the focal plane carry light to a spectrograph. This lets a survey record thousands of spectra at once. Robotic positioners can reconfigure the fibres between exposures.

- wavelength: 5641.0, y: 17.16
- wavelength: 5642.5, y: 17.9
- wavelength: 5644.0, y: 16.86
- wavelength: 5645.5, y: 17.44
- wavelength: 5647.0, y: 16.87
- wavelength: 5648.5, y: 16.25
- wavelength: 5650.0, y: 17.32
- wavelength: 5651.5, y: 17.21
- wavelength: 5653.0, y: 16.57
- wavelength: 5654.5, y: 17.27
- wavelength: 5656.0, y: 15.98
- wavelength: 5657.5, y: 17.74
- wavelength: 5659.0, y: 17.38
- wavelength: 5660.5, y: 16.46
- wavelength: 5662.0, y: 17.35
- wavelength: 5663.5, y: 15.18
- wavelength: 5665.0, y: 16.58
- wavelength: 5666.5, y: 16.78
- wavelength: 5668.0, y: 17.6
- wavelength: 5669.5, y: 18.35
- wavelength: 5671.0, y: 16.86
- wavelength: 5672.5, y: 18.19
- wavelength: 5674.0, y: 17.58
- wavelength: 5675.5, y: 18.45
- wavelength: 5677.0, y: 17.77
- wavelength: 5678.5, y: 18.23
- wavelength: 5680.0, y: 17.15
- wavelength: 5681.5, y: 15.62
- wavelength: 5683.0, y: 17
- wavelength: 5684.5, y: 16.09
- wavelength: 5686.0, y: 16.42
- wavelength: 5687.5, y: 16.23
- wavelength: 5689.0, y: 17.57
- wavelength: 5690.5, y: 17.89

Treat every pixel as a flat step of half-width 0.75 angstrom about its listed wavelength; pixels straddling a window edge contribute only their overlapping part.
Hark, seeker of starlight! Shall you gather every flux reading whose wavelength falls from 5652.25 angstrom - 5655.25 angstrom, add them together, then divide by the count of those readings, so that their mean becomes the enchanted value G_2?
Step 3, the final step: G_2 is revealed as 16.9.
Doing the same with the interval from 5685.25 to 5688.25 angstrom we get 16.3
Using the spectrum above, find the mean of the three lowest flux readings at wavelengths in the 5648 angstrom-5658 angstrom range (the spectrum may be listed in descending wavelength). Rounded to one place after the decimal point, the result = 16.3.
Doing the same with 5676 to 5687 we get 16.0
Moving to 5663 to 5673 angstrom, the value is 16.2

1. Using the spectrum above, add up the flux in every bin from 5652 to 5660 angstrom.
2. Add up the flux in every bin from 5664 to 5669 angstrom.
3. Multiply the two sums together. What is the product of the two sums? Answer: 4329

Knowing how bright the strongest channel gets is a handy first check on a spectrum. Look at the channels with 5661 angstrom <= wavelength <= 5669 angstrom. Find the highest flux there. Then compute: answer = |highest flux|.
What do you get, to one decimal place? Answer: 17.6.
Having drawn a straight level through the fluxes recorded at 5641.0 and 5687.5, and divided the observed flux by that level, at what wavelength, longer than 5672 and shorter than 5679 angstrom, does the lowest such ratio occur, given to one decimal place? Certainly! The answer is 5674.0 angstrom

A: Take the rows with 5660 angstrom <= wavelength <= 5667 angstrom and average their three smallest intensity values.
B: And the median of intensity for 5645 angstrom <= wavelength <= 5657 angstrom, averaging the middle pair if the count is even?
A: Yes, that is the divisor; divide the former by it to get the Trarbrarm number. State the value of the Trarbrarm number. 0.94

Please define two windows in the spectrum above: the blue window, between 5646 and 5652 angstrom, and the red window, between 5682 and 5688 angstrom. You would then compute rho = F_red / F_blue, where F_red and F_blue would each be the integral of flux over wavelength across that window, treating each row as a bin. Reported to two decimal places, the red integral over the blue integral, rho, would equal 0.97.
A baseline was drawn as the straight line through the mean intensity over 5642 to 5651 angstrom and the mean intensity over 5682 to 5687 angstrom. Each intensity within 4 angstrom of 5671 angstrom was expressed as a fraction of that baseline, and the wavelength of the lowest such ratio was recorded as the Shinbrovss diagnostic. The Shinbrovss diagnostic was 5671.0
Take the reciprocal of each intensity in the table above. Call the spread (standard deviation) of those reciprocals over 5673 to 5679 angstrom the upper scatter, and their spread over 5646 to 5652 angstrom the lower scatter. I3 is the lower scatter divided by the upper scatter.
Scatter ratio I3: 1.4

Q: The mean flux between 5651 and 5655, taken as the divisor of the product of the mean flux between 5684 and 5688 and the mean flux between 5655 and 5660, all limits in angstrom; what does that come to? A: 16.3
